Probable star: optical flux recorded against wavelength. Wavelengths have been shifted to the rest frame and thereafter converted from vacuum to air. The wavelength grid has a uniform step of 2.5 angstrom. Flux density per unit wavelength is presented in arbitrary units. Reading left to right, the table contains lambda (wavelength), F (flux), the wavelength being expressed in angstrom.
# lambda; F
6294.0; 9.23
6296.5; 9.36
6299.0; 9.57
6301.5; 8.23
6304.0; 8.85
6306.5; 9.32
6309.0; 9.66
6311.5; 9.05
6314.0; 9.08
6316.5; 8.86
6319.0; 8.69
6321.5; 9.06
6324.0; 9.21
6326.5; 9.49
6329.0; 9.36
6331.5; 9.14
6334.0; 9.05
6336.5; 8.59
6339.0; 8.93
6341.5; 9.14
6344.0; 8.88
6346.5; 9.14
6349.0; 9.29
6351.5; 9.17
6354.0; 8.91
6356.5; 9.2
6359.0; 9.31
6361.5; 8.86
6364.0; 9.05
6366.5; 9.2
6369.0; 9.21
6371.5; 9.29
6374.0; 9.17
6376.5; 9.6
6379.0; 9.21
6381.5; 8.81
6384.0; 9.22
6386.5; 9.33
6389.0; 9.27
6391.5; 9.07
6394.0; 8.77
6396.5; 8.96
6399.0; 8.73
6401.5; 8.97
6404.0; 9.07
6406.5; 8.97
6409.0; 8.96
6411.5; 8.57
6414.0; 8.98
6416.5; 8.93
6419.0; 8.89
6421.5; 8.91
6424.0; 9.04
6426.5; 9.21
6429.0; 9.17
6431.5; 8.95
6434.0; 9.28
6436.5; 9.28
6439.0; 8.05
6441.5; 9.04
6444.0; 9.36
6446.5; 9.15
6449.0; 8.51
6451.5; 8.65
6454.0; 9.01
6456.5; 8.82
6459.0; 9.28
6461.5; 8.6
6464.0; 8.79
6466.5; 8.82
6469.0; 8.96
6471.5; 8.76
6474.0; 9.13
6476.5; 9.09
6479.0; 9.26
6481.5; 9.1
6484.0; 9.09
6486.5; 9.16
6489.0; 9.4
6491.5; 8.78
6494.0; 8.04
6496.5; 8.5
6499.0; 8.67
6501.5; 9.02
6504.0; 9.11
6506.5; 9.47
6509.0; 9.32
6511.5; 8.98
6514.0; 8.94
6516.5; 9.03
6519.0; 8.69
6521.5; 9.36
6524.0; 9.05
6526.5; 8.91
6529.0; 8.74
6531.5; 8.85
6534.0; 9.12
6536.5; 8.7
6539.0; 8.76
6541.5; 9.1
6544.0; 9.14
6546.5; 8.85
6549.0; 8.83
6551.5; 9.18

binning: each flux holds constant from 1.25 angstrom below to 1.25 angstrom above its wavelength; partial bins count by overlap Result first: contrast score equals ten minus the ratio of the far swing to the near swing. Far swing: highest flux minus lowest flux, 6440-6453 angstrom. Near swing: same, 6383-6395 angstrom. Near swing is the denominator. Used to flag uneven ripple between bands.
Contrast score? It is 8.5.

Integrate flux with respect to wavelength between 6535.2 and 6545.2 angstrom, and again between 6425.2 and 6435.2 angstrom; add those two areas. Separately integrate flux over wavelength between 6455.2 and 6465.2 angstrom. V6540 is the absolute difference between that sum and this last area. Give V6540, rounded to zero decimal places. 92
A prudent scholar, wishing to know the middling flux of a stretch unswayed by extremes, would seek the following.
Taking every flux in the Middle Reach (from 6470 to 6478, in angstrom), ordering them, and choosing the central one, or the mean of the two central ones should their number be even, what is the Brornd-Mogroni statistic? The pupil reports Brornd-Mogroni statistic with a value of 9.09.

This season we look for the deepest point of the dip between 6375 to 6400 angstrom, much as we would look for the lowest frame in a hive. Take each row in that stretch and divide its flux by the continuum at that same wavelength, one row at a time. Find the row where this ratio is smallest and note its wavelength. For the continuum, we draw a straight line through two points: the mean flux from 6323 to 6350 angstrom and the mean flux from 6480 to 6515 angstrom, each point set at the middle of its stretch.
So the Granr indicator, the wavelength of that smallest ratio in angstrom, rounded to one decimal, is 6399.0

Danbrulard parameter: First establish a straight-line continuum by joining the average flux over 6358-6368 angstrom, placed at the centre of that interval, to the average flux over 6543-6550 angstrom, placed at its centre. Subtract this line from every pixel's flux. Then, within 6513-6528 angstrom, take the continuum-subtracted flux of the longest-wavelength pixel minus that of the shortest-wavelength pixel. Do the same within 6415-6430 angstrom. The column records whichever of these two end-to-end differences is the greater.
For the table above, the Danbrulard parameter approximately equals 0.3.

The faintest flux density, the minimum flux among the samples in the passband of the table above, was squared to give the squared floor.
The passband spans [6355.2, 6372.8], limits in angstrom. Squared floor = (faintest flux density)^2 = 78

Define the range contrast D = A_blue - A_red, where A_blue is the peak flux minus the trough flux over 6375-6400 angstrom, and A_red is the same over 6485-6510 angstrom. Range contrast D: -0.56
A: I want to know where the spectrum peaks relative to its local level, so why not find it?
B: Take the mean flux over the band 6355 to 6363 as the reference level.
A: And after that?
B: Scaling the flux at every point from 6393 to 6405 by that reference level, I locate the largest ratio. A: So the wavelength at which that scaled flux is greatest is 6404.0 angstrom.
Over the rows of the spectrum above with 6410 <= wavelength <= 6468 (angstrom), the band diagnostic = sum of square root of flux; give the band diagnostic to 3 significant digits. 68.7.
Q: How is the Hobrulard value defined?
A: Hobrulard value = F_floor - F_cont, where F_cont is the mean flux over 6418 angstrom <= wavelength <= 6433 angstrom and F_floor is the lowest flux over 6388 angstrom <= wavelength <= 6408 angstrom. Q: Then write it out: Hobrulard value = -0.30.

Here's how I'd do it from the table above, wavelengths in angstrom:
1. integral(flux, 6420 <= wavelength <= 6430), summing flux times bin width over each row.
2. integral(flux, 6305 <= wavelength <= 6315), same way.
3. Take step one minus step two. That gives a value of -2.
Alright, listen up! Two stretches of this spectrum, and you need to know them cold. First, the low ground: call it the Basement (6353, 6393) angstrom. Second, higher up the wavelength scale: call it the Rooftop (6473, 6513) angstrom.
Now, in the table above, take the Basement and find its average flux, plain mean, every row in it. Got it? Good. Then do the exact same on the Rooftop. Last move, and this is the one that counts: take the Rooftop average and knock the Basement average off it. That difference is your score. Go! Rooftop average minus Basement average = -0.16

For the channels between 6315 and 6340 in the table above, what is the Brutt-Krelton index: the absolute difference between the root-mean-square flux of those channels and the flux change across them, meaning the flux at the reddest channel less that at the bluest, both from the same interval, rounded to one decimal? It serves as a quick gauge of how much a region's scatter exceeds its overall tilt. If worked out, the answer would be 9.0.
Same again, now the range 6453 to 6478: 8.8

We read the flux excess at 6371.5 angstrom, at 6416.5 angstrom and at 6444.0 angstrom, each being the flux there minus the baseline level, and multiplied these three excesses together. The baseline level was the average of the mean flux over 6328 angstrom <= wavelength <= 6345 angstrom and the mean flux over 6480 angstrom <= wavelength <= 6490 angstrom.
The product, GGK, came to -0.008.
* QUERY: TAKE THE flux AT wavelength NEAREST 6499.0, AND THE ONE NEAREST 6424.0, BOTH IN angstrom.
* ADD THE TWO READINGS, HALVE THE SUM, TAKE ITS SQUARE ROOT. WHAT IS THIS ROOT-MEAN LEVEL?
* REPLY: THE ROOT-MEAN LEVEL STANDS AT 2.98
